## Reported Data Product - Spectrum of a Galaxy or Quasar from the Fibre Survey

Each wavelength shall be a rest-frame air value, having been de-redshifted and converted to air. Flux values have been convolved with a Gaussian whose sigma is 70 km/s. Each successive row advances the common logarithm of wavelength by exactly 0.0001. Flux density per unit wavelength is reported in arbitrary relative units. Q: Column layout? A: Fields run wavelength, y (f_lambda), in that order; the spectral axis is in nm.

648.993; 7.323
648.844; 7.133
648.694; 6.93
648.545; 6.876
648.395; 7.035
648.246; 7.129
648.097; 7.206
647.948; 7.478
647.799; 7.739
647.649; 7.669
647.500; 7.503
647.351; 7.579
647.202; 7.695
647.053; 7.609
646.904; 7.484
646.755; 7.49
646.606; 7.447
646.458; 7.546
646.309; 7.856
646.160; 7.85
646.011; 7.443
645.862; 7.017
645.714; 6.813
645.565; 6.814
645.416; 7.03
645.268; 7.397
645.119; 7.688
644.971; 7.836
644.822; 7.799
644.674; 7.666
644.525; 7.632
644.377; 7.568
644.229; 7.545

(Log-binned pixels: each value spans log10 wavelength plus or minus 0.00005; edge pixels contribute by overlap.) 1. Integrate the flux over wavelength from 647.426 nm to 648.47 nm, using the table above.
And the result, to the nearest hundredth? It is 7.72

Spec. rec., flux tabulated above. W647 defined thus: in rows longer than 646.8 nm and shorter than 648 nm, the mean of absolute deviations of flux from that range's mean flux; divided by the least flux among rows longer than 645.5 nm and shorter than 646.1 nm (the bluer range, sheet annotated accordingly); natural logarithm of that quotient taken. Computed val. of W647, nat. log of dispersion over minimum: -4.4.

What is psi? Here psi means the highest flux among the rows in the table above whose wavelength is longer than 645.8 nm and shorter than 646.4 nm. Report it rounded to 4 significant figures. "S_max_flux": 7.856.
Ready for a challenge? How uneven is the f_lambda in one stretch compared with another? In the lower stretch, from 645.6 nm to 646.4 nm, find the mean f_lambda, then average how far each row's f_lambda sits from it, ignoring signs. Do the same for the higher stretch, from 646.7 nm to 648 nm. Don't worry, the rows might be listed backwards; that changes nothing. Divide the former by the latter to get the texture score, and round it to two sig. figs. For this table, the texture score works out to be 4.5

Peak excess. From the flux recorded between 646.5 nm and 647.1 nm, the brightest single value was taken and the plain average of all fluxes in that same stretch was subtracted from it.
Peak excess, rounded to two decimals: 0.10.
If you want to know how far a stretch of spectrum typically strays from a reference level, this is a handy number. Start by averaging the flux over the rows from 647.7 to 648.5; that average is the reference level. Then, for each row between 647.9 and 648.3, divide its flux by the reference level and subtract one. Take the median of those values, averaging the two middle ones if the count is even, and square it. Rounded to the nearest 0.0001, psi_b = 0.0002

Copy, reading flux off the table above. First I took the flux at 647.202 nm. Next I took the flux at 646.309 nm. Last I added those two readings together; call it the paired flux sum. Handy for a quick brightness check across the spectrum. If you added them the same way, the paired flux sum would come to 15.6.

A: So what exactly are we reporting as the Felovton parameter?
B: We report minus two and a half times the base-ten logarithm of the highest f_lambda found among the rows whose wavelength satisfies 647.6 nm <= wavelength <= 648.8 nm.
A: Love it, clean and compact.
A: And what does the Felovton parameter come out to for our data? -2.22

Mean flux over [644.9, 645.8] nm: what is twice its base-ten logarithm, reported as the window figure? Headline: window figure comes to 1.722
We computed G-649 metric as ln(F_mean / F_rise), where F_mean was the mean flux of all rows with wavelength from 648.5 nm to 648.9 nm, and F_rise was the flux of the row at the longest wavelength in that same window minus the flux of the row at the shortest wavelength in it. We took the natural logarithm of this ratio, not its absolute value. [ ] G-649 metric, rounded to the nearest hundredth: 3.30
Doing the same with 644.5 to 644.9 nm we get 3.83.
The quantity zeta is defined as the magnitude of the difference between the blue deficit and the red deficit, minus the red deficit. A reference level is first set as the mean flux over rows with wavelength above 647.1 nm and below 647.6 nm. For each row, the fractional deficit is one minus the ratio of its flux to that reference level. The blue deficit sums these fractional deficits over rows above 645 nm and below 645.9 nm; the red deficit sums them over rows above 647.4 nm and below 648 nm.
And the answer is 0.37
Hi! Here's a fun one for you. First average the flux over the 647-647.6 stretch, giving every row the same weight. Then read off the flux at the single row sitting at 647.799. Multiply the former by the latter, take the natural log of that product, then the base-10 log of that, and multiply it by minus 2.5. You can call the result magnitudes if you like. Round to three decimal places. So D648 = -1.525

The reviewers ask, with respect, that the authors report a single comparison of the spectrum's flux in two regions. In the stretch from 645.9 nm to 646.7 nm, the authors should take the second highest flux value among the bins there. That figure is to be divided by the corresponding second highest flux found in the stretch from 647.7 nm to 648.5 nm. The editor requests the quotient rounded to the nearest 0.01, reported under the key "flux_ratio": 1.05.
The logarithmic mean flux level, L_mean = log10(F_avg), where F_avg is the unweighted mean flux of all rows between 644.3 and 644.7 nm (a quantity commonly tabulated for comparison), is 0.882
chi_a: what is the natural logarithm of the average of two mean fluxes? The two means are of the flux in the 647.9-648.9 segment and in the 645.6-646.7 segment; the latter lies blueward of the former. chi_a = 1.98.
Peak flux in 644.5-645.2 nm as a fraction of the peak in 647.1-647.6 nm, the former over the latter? 1.02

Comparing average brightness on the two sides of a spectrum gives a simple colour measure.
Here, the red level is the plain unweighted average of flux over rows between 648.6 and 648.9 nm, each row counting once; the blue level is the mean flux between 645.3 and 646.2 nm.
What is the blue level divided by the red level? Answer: 1.02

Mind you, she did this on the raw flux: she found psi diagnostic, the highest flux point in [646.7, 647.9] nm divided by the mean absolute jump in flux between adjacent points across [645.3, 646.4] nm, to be 37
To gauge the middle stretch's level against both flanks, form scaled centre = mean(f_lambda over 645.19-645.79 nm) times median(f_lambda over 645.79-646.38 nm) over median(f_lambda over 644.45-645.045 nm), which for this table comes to 6.94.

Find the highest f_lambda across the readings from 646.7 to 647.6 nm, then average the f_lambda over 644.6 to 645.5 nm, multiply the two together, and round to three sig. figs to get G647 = 58.2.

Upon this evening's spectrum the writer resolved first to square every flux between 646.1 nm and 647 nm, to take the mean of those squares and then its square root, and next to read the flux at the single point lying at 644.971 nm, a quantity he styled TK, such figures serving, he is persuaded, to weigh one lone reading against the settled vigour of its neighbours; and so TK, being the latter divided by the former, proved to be 1.03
